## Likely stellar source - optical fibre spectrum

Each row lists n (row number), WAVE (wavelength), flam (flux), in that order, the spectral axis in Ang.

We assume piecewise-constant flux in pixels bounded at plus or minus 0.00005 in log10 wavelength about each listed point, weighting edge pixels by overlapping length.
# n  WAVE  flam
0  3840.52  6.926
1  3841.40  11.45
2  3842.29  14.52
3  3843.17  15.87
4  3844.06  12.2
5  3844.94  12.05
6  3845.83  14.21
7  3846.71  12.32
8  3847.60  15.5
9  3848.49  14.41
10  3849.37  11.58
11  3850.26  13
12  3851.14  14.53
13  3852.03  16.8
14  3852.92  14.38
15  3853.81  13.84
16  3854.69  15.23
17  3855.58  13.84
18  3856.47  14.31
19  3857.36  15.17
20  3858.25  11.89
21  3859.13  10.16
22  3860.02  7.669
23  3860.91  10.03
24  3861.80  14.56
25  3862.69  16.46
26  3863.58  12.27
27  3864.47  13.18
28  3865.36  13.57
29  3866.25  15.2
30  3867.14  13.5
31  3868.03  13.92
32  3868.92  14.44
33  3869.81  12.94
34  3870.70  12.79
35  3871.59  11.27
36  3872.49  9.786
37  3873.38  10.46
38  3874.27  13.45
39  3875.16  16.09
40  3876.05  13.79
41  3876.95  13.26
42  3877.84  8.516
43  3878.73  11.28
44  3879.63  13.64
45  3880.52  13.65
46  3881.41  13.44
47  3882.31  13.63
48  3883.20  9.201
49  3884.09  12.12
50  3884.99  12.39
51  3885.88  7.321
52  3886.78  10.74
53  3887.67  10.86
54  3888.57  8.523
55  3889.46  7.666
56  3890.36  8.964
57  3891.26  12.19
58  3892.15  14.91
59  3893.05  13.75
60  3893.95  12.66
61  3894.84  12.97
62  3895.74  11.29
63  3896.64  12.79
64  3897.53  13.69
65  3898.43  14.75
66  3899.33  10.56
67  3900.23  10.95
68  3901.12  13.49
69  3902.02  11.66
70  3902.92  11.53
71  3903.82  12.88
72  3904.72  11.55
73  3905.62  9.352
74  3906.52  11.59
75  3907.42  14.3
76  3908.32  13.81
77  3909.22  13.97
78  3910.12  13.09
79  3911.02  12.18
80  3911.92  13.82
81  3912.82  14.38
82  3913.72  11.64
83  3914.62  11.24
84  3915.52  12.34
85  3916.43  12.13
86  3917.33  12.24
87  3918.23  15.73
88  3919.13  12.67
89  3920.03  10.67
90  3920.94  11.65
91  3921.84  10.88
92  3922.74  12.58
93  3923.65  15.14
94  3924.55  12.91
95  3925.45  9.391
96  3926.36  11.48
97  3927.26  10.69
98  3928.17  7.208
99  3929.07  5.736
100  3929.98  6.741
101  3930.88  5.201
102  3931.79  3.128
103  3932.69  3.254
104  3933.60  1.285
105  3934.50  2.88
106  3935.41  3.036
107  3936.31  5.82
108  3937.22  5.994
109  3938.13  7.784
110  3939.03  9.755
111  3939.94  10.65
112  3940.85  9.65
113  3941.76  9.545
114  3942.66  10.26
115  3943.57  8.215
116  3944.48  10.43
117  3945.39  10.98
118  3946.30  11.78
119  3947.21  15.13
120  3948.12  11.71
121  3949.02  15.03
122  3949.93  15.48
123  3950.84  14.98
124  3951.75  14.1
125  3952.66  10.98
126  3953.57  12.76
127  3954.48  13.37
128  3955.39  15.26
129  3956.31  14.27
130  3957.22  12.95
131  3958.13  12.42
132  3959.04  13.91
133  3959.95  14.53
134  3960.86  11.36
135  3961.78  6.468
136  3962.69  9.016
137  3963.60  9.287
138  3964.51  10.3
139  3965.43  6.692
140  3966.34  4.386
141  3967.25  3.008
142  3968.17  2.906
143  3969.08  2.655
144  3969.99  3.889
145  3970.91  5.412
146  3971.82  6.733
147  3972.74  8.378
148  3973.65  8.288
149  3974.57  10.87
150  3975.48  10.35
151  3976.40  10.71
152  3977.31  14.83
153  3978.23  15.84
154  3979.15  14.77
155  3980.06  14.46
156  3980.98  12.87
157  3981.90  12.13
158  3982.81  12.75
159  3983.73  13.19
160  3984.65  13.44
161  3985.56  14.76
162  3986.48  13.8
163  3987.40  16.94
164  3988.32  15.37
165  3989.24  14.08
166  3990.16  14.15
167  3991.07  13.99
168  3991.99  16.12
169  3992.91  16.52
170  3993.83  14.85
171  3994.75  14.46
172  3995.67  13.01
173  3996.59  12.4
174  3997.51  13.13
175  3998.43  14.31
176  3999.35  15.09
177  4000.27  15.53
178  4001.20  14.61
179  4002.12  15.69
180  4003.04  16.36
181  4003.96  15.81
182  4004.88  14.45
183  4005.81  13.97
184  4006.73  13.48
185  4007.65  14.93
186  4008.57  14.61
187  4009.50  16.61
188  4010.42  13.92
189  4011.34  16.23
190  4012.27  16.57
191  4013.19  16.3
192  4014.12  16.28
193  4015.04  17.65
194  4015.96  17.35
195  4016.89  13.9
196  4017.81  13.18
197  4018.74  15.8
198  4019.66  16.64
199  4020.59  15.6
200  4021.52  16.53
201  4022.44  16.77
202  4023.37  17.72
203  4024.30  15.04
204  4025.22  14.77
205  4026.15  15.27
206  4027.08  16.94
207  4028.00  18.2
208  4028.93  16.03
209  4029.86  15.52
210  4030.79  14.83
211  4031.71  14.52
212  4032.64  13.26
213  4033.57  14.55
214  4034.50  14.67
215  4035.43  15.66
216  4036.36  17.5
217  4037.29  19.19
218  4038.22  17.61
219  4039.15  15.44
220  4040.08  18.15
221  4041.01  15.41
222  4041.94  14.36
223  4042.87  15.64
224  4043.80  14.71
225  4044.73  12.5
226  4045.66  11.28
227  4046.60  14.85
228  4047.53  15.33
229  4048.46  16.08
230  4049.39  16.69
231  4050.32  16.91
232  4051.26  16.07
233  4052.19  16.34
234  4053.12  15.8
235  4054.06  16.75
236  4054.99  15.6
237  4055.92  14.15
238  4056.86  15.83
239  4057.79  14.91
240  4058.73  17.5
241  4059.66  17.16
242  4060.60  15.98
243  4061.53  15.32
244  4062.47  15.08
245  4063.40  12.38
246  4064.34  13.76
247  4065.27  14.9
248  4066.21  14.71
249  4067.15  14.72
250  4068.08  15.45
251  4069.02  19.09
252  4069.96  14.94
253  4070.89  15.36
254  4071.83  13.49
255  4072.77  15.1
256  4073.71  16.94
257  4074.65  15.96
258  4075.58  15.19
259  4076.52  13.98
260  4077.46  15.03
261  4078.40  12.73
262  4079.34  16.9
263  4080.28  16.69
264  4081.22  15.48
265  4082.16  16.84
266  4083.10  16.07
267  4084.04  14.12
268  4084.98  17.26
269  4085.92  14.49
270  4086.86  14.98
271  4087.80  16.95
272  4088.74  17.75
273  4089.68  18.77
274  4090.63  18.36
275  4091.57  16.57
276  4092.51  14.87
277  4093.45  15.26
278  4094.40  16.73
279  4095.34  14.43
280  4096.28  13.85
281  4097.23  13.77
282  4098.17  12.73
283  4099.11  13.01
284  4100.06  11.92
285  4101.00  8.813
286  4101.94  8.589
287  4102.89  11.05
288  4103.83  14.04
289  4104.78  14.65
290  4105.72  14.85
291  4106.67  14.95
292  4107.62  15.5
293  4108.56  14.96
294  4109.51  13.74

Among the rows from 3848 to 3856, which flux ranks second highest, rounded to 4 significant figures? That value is 15.23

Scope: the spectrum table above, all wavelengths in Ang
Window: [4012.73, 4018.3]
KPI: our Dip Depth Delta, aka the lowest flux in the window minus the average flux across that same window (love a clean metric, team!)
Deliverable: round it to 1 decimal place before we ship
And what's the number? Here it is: -2.6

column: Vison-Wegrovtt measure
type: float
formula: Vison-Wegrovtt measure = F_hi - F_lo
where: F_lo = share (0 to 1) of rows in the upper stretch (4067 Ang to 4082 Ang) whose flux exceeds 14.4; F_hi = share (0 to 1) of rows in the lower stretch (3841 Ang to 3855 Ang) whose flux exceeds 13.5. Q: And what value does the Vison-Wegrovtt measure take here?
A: -0.2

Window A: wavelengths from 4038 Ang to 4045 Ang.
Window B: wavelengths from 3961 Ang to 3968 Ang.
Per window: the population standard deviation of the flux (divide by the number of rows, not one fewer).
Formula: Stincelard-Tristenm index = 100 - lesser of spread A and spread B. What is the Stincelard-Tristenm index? 98.3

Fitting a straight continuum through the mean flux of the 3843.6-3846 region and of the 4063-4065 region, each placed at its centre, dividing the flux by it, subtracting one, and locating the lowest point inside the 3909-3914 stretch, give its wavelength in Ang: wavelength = 3913.72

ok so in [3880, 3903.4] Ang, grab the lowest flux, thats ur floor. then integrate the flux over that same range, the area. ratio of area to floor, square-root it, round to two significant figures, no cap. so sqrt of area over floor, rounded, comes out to 6.1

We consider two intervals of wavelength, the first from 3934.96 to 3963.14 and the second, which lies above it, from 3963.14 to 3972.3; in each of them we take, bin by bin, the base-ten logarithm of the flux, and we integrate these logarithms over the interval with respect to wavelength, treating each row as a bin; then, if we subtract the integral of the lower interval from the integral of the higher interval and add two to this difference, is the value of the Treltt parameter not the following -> -20.6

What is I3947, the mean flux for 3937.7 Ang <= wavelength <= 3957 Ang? 12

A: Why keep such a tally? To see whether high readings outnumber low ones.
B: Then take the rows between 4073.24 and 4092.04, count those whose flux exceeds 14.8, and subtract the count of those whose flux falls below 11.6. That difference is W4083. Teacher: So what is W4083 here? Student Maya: 16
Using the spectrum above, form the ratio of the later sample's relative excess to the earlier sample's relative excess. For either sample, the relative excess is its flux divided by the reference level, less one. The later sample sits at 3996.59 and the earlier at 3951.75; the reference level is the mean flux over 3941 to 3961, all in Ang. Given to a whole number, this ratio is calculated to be 0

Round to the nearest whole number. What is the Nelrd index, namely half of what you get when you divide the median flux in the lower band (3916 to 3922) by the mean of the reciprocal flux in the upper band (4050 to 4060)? 97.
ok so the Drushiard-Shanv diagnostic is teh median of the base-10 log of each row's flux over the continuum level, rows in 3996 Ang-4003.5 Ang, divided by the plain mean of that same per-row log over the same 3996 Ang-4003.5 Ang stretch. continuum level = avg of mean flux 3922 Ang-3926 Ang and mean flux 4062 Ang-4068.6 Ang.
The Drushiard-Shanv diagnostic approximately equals 1.2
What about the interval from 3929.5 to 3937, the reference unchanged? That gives 1.1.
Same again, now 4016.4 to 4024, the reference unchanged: 1.2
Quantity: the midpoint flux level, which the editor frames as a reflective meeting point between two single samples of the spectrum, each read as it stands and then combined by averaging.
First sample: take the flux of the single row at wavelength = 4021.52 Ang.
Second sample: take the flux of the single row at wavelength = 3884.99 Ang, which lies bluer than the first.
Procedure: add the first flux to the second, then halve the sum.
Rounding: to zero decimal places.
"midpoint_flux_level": 14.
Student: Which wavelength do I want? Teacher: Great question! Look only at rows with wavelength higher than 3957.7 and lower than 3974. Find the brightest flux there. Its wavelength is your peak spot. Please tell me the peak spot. 3959.95 Ang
